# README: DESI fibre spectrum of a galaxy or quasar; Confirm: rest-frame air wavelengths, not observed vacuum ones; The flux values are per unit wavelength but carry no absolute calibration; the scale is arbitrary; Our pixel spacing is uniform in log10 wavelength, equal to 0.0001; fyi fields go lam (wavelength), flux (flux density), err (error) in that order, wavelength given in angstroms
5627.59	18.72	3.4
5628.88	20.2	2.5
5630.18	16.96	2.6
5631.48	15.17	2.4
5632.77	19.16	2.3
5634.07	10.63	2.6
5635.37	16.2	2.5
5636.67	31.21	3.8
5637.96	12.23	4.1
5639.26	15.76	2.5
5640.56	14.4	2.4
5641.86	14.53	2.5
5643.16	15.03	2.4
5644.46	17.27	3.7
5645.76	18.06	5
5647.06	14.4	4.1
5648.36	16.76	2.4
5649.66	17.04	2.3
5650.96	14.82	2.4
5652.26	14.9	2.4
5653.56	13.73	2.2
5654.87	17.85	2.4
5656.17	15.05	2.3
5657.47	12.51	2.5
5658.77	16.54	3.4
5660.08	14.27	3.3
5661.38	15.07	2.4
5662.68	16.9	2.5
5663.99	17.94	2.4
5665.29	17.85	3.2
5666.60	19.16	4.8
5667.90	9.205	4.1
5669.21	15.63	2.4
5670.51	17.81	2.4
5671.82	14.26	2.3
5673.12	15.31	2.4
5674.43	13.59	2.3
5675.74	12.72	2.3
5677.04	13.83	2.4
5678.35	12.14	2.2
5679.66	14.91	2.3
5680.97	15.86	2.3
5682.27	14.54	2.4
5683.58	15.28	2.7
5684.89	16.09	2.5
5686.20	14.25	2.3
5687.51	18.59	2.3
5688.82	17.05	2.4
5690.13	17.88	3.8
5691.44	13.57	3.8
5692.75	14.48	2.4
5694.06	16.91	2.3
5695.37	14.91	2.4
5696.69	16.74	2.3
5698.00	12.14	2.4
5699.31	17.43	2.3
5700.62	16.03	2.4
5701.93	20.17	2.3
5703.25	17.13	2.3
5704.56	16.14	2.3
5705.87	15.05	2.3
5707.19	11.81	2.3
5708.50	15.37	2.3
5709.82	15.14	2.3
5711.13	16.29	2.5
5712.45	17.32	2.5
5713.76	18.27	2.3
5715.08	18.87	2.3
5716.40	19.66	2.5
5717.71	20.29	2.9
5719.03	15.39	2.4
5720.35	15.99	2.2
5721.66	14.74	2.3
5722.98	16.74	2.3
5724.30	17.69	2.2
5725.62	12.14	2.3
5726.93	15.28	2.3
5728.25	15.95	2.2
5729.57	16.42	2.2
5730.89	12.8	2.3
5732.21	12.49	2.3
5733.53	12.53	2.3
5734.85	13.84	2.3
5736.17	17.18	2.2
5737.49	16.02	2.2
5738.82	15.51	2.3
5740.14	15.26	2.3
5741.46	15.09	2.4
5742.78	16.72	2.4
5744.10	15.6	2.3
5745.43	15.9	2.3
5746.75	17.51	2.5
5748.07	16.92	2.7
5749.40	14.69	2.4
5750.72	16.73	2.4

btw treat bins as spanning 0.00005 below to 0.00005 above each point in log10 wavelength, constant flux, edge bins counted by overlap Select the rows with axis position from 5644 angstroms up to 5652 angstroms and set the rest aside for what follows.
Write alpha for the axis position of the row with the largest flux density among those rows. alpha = 5645.76 angstroms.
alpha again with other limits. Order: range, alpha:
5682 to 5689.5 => 5687.51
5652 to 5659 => 5654.87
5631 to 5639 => 5636.67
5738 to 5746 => 5742.78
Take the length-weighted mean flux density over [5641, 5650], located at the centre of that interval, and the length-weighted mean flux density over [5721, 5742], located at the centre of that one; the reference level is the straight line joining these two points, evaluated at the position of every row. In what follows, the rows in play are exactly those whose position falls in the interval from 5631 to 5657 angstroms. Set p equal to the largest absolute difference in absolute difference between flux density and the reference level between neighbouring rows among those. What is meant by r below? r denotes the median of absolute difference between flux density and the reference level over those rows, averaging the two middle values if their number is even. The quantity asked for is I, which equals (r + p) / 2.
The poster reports 8.2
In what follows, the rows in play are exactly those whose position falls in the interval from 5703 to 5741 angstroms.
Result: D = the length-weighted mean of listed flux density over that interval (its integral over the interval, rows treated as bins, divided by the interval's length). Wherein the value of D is 15.8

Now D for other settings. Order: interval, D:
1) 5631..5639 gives 17.4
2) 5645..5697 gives 15.5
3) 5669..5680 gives 14.4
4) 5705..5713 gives 15.2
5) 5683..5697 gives 16.0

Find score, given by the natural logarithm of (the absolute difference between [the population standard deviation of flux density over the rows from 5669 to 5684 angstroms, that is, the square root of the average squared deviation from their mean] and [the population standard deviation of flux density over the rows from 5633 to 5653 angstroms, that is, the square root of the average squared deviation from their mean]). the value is 1.1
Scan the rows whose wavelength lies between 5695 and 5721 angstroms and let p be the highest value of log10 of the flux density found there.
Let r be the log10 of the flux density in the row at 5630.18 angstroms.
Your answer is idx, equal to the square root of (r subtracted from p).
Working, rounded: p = 1.31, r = 1.23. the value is 0.28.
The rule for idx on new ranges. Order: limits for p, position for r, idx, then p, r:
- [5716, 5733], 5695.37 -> 0.37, 1.31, 1.17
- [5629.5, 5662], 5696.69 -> 0.52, 1.49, 1.22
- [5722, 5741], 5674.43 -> 0.34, 1.25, 1.13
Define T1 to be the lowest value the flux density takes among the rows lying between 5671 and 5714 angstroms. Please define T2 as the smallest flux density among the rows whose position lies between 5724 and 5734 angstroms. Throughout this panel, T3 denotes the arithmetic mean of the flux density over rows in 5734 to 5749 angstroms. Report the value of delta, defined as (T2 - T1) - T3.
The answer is -15.6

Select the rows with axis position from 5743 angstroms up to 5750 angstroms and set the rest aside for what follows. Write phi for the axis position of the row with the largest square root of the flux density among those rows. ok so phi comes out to 5746.75 angstroms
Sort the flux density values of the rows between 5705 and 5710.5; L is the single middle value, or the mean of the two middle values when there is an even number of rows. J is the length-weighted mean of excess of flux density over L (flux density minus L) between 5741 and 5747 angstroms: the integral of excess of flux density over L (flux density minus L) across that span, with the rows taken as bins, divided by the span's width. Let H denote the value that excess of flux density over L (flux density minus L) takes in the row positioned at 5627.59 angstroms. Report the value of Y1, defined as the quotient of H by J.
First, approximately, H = 4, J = 1.0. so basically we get 3.6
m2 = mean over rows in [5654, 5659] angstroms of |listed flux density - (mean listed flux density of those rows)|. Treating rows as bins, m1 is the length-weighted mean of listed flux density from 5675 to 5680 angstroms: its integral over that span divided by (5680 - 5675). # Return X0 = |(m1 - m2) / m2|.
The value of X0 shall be 6.8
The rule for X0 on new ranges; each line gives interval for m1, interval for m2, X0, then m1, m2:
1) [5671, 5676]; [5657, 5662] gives 10.7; 14.2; 1.2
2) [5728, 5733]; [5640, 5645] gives 13.5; 14.2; 1.0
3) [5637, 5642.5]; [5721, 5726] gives 7.1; 15.2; 1.9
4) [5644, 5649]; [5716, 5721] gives 6.7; 16.6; 2.1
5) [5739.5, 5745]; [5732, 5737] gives 8.9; 15.7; 1.6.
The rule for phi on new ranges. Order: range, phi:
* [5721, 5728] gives 5724.30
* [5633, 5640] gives 5636.67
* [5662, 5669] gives 5666.60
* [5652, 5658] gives 5654.87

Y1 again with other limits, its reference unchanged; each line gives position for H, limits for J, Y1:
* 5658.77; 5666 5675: -13.0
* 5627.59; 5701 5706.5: 1.8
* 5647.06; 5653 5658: 3.0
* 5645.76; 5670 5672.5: 3.6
